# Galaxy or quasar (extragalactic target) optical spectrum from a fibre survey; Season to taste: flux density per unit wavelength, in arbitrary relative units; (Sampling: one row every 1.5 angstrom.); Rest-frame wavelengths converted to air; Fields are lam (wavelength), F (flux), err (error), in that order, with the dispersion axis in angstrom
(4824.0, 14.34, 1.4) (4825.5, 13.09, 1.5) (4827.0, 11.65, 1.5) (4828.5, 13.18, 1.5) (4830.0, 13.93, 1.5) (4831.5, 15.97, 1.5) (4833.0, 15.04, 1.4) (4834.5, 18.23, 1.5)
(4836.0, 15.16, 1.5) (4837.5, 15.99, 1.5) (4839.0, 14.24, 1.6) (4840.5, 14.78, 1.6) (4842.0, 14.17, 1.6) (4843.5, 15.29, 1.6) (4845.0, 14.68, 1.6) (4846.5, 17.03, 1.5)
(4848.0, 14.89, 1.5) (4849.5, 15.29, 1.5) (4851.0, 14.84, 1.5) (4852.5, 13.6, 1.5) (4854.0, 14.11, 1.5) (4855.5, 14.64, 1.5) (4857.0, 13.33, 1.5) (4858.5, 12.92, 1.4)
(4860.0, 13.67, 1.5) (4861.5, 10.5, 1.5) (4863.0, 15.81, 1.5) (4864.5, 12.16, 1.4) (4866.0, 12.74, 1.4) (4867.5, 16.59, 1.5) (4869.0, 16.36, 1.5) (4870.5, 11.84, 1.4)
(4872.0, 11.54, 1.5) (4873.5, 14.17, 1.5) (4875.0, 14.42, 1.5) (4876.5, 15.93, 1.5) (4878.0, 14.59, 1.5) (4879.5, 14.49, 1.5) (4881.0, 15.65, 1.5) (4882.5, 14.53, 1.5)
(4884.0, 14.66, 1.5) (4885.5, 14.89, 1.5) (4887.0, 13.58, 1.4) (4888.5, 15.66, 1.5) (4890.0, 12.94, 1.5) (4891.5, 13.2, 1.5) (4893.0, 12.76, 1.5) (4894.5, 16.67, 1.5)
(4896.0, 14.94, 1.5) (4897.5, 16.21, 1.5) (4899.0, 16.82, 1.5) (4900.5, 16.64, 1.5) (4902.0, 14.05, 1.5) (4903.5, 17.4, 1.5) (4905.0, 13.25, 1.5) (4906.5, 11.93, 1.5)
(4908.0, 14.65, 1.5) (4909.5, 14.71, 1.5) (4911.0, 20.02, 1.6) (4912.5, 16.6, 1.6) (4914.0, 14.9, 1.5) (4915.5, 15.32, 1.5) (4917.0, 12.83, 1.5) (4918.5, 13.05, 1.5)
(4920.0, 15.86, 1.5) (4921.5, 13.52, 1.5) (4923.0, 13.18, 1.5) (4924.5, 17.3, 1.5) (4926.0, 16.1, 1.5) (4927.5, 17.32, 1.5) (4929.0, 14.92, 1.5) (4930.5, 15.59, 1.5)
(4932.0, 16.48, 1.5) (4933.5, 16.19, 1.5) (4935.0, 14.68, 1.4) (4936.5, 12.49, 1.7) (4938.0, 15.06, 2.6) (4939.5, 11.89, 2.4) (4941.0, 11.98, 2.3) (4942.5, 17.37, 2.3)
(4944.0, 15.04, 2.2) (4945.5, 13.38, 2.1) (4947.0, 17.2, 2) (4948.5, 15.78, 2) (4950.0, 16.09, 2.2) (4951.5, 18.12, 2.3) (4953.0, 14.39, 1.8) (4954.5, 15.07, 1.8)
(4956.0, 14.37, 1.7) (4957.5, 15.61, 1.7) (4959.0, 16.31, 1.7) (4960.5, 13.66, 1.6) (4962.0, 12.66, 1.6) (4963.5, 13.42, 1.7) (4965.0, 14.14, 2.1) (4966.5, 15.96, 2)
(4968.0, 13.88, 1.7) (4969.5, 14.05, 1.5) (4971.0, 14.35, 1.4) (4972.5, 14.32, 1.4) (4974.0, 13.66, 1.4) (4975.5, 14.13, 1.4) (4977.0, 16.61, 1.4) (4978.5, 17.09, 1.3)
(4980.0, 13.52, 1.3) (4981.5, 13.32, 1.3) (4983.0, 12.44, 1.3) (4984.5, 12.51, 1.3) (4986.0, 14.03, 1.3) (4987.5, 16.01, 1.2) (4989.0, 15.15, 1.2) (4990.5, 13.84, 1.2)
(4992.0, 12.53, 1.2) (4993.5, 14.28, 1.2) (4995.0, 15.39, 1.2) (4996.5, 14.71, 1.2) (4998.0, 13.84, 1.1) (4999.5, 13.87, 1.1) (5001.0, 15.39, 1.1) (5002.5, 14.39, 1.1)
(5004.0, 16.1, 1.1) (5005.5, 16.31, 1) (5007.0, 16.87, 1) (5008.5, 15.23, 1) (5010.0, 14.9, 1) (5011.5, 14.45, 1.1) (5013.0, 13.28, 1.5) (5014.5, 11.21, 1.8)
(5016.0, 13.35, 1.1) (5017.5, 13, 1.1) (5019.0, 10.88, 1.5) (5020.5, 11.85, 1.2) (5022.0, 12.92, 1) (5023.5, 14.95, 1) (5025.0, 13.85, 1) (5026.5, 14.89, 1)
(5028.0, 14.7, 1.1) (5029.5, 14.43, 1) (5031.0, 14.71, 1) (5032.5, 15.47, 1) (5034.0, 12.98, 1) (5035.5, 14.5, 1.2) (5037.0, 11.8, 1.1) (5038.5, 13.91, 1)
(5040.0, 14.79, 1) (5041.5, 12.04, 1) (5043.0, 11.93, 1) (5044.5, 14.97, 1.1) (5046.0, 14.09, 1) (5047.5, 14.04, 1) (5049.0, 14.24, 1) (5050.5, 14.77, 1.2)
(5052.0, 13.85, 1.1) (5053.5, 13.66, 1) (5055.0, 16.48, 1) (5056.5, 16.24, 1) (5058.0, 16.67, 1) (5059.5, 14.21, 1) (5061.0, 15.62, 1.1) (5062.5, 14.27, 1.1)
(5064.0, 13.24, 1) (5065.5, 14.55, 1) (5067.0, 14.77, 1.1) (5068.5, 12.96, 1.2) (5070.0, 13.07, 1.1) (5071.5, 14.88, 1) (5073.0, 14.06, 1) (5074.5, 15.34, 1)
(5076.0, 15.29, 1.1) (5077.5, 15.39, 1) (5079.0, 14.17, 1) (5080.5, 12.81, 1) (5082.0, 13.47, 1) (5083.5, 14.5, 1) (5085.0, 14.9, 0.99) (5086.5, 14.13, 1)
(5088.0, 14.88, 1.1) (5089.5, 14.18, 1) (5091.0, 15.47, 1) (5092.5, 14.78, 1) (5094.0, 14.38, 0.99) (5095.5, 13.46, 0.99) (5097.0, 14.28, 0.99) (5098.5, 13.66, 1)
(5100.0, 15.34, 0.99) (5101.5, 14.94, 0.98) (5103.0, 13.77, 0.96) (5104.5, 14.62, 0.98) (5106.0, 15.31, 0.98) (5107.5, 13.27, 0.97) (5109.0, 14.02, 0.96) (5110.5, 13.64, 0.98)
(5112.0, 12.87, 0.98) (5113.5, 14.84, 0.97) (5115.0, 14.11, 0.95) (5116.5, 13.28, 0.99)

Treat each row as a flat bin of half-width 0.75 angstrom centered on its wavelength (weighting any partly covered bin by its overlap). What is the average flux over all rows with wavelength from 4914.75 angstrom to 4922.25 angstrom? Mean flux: 14.1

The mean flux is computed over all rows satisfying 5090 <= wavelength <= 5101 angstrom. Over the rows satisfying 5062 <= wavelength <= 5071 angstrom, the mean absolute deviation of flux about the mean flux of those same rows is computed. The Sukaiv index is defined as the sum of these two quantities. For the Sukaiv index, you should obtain 15.2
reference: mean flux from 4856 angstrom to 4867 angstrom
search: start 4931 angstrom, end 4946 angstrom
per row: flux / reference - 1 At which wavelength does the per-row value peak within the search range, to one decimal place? 4942.5 angstrom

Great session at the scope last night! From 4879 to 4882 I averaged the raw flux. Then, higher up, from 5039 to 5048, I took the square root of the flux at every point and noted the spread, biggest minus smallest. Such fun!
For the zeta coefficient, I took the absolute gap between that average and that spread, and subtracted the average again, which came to -0.42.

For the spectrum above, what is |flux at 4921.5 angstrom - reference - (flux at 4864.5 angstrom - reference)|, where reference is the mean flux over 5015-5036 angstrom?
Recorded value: 1.4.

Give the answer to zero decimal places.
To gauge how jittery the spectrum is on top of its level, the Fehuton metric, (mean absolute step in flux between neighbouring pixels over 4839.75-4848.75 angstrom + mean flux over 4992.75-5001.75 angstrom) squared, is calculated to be 254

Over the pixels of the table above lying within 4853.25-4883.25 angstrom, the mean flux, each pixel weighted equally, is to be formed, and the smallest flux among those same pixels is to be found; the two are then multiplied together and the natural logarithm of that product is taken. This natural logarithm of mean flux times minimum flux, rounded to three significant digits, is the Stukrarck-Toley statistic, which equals 4.99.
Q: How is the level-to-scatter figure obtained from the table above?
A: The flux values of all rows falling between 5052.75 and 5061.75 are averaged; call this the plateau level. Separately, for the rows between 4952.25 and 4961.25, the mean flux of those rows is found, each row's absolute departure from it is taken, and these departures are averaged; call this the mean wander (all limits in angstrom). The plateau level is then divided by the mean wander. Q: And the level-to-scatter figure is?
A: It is 20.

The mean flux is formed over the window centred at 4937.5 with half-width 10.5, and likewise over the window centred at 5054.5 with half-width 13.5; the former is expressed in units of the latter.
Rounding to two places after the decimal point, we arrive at 1.04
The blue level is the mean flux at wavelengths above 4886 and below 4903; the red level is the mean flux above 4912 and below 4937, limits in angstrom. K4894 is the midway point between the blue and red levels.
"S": 15.0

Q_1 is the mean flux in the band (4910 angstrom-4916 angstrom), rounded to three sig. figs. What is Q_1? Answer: 16.7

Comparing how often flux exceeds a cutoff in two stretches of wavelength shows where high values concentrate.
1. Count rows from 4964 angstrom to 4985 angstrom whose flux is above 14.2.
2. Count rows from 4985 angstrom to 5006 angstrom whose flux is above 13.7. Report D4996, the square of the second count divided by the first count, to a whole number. 34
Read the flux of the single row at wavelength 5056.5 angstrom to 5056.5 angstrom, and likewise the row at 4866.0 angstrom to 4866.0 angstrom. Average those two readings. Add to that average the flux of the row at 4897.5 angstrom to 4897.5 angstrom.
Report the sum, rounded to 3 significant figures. 30.7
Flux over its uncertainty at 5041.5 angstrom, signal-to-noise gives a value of 12.0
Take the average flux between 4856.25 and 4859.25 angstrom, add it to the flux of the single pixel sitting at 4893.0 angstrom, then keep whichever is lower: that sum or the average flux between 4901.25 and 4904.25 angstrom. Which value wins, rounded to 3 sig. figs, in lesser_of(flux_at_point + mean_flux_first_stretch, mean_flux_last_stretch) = 15.7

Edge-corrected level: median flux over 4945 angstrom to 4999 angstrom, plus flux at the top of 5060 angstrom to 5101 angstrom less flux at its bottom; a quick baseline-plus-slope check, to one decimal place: 14.0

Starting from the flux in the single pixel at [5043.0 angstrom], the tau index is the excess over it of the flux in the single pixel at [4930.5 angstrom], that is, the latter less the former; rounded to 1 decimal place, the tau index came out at 3.7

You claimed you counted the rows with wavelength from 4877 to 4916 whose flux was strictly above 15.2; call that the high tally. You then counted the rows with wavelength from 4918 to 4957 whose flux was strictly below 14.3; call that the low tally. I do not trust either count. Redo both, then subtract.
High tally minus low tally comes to 3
